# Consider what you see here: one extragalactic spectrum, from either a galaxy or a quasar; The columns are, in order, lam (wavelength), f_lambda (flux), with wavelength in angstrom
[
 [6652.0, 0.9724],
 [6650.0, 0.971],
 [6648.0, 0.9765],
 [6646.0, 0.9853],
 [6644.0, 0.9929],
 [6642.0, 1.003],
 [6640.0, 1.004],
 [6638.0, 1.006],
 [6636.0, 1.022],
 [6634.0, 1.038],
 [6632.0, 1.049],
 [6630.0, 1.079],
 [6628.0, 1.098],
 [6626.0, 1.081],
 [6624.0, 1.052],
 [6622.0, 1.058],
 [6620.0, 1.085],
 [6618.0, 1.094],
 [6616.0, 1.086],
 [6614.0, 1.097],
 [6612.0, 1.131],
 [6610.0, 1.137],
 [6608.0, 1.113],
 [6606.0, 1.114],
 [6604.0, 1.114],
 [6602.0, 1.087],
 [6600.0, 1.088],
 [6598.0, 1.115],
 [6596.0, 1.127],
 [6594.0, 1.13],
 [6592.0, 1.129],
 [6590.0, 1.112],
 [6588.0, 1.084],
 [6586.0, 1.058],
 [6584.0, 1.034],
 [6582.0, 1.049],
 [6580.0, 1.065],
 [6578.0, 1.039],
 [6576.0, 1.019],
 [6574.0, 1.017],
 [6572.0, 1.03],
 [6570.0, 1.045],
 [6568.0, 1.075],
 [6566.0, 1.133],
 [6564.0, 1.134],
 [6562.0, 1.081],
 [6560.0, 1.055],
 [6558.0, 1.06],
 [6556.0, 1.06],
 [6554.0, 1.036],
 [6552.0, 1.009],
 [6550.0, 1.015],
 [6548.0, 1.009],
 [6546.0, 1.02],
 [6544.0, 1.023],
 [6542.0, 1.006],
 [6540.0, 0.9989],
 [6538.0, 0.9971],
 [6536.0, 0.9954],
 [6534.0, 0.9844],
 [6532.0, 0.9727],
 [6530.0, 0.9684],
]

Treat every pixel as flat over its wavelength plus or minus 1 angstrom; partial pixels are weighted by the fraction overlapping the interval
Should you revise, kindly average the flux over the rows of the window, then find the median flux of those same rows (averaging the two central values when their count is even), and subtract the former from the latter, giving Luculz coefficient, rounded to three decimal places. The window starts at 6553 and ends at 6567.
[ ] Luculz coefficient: -0.020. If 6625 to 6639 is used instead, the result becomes -0.004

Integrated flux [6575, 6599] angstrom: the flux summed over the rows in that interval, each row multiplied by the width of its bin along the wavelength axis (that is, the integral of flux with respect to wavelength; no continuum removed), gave 25.9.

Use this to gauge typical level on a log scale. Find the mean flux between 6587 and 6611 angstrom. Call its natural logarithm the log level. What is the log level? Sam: 0.11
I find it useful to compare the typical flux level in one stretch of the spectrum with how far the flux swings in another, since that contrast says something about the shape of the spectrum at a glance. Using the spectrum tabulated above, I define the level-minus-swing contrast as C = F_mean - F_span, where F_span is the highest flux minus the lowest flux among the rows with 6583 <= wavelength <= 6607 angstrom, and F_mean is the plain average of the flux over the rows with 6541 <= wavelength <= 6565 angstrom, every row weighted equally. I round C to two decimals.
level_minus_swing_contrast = 0.95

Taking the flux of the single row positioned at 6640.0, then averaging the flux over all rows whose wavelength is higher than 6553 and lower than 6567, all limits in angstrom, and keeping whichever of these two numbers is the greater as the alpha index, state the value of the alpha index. 1.08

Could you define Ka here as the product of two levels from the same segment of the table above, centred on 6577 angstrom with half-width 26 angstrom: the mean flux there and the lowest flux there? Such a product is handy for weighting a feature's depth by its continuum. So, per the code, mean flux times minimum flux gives 1.08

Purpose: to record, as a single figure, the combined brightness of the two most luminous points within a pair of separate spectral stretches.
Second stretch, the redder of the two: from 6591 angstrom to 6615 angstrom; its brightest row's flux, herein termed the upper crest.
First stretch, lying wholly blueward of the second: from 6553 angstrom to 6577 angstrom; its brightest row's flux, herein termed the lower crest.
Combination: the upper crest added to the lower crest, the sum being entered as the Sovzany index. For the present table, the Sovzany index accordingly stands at 2.27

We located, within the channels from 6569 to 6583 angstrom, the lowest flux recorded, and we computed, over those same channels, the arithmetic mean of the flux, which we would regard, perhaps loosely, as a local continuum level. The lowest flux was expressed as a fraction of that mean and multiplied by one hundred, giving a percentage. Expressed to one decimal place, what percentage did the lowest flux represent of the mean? 98.0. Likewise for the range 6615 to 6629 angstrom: 97.5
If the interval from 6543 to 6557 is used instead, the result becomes 98.5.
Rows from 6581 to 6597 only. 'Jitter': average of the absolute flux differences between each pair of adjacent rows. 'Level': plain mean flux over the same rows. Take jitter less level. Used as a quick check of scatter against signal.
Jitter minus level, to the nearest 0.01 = -1.07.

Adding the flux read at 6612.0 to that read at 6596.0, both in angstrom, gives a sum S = 2.26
